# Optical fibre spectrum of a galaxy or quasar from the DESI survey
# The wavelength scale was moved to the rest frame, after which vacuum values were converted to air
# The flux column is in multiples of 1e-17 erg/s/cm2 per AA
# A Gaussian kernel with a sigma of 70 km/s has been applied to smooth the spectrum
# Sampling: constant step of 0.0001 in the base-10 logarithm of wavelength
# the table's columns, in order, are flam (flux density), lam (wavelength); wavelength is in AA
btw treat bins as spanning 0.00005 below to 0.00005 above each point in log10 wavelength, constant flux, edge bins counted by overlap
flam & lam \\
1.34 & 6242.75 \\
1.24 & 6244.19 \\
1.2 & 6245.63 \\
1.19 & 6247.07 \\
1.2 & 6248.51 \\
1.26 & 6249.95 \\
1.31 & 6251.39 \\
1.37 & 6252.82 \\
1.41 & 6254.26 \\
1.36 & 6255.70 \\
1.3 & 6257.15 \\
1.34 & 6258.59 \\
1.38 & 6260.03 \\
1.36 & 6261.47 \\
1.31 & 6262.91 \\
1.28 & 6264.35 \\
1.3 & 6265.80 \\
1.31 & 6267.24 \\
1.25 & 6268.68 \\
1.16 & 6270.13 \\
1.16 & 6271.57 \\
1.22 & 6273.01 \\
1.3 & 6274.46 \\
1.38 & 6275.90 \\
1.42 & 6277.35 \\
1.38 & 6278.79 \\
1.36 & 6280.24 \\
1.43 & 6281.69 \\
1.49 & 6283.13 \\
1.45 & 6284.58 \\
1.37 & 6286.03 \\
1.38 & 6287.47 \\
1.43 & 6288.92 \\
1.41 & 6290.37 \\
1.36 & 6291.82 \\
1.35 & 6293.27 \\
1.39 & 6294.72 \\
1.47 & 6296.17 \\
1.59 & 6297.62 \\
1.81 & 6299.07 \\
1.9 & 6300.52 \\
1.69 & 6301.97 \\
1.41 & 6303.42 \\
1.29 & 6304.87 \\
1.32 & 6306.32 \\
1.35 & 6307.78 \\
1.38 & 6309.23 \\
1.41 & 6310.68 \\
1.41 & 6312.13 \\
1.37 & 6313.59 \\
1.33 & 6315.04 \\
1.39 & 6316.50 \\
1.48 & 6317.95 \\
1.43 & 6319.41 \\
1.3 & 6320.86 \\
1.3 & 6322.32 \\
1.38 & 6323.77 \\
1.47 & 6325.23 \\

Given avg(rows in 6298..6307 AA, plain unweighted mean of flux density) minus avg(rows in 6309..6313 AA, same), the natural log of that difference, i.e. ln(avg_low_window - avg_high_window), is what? -1.8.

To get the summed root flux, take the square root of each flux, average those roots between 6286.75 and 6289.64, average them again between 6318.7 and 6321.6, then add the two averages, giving 2.35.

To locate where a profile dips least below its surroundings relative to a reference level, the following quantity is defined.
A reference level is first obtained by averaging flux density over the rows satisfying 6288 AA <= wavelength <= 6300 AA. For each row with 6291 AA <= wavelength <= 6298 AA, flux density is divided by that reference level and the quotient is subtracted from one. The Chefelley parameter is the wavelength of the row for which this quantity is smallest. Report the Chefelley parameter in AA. 6297.62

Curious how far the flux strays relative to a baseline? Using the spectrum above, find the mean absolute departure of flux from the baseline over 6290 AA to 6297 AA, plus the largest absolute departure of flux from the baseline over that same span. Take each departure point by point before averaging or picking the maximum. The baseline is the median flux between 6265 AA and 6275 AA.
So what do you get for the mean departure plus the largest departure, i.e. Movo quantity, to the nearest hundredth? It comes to 0.37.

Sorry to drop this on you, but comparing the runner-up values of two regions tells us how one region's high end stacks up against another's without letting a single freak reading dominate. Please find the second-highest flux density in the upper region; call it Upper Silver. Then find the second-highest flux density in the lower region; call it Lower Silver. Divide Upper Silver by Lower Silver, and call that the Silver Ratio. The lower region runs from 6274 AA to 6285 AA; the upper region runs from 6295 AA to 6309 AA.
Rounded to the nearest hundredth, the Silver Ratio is 1.25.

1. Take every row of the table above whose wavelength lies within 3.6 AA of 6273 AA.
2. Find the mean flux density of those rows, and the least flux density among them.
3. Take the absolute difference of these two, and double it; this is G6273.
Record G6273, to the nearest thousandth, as 0.168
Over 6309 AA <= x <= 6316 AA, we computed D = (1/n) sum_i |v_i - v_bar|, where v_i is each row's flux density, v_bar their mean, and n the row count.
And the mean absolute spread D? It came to 0.024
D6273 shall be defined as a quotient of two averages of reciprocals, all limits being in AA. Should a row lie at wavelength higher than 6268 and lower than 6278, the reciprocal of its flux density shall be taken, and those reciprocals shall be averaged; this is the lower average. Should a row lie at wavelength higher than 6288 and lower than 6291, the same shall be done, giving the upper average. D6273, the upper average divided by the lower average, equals 0.89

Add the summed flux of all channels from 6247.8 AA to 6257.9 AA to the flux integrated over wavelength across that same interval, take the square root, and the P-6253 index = 4.74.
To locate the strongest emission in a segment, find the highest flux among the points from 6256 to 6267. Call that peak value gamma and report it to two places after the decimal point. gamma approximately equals 1.38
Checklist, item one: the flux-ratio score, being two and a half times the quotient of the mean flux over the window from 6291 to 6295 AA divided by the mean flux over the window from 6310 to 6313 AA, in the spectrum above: 2.42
